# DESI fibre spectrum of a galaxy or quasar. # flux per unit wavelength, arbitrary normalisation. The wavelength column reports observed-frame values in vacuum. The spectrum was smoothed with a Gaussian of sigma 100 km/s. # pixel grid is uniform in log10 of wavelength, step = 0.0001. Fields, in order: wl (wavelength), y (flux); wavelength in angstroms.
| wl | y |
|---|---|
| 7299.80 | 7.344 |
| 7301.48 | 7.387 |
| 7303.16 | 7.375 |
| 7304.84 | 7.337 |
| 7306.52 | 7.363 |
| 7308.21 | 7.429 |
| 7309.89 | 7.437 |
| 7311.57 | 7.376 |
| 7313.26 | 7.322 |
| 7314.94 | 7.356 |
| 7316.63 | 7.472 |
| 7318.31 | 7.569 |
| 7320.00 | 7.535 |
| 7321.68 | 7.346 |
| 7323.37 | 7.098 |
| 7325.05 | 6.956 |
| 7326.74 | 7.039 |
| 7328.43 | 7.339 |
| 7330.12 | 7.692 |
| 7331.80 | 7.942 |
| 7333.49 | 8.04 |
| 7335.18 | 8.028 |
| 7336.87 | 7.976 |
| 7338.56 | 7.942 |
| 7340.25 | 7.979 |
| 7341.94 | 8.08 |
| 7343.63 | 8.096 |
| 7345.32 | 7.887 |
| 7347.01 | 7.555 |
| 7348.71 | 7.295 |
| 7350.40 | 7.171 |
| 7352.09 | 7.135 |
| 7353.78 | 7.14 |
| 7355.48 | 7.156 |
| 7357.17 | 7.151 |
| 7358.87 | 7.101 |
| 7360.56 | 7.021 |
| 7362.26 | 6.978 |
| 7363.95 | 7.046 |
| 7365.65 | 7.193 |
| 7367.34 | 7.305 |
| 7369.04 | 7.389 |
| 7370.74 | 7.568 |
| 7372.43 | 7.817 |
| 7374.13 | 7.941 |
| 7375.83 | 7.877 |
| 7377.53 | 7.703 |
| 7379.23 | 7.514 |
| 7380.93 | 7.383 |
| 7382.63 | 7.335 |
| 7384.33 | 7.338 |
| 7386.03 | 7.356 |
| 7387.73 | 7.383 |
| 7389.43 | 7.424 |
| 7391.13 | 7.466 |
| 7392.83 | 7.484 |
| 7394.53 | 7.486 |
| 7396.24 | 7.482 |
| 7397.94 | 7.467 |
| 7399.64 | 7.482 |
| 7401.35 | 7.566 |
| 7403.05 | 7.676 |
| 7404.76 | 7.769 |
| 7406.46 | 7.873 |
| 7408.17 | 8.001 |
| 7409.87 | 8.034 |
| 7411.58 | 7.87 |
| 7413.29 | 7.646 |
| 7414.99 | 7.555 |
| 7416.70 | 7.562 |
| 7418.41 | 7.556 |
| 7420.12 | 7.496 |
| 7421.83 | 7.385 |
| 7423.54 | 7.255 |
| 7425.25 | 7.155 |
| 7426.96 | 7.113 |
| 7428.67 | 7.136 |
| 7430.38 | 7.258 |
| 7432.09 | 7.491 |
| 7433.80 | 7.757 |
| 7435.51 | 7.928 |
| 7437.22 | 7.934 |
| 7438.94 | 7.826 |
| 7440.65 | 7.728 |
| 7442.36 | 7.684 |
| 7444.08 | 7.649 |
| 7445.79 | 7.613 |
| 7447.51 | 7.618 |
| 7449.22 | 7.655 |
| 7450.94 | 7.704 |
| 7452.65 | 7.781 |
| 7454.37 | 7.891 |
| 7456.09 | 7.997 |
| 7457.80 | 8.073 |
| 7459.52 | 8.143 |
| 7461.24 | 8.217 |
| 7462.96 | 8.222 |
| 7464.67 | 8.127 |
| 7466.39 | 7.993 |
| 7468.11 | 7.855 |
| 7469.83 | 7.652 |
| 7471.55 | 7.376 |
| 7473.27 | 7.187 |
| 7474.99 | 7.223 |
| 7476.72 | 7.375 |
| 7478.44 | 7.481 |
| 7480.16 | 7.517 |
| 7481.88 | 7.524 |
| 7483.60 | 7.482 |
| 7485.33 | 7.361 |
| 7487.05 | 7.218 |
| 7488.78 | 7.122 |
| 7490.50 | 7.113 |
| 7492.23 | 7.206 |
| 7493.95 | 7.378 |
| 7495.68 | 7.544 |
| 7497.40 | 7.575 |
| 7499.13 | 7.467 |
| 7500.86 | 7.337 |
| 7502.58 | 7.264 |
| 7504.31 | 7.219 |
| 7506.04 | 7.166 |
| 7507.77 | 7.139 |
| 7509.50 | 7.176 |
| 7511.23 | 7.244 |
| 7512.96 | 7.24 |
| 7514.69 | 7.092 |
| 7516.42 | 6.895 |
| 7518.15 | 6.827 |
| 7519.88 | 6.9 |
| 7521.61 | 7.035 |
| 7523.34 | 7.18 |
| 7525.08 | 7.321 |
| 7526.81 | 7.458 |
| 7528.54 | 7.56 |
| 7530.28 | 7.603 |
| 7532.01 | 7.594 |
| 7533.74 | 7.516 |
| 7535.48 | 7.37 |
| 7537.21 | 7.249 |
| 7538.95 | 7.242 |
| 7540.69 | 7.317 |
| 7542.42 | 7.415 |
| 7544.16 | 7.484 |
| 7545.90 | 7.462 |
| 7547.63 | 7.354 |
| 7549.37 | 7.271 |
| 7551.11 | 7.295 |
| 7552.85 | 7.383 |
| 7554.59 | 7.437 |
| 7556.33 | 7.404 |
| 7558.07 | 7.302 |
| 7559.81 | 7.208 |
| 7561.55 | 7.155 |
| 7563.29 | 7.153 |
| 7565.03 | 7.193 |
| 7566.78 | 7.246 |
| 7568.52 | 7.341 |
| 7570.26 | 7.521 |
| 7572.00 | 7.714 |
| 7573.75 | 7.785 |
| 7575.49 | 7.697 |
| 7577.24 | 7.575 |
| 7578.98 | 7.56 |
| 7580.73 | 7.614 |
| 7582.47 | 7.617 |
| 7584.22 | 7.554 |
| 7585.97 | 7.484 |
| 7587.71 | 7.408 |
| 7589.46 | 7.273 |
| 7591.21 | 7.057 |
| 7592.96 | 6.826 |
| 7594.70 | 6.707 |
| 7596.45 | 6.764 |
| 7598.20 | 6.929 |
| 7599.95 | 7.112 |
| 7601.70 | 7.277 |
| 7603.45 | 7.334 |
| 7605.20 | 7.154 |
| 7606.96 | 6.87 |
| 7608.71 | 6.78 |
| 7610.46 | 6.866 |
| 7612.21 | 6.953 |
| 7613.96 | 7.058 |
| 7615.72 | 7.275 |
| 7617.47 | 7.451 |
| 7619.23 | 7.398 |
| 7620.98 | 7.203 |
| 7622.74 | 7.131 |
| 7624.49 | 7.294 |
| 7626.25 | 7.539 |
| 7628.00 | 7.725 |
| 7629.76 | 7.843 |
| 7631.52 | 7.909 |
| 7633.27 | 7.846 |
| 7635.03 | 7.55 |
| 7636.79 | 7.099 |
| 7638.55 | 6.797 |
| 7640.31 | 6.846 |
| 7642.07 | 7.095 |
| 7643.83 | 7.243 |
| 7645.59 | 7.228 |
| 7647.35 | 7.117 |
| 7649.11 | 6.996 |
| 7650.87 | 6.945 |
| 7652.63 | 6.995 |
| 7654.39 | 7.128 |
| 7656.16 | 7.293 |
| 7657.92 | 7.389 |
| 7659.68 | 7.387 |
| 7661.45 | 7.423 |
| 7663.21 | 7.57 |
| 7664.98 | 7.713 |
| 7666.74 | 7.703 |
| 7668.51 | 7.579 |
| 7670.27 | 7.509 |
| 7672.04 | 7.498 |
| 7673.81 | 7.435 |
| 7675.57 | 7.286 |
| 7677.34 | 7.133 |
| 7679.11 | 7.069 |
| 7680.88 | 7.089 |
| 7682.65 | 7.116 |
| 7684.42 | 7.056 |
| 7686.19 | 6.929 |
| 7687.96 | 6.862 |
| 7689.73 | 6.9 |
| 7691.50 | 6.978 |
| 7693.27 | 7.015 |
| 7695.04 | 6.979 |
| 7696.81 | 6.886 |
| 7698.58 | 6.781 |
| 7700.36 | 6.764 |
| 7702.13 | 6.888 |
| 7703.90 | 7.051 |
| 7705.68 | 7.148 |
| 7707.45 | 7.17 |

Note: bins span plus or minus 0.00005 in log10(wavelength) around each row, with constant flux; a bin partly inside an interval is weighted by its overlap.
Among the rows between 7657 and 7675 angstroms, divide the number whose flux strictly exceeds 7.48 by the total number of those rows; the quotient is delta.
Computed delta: 0.60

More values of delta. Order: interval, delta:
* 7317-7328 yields 0.33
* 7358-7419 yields 0.58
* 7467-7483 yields 0.56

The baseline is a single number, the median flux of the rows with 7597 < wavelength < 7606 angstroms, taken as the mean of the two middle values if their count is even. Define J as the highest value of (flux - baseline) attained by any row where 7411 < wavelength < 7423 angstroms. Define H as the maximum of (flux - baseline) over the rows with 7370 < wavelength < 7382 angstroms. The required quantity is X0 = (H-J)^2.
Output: 0.01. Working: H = 0.8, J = 0.7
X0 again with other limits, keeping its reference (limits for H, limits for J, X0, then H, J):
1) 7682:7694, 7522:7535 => 0.24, 0.0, 0.4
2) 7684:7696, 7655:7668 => 0.43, -0.1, 0.6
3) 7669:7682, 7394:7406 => 0.07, 0.4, 0.6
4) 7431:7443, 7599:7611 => 0.36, 0.8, 0.2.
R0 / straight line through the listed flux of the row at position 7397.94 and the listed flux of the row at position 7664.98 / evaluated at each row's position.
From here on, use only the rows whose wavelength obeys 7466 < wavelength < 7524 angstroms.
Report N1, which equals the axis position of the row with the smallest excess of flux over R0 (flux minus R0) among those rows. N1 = 7518.15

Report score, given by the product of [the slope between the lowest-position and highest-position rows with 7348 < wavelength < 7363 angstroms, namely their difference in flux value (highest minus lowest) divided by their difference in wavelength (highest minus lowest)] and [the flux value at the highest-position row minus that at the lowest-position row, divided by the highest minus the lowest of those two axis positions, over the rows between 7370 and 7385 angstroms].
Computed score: 0.0004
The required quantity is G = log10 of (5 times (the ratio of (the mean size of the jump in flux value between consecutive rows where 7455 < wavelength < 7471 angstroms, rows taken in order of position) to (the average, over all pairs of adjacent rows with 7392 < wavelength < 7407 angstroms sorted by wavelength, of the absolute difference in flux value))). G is 0.97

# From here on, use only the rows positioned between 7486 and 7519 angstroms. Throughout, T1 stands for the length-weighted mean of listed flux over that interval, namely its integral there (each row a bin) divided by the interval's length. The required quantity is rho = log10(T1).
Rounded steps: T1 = 7.22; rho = 0.859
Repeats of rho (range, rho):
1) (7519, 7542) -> 0.866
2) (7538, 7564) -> 0.865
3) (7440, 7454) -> 0.886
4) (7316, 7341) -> 0.881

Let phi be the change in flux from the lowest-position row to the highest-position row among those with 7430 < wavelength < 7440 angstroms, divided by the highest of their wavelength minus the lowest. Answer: 0.07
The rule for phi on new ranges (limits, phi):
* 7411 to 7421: -0.04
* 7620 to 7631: 0.07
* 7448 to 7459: 0.05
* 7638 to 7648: 0.04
